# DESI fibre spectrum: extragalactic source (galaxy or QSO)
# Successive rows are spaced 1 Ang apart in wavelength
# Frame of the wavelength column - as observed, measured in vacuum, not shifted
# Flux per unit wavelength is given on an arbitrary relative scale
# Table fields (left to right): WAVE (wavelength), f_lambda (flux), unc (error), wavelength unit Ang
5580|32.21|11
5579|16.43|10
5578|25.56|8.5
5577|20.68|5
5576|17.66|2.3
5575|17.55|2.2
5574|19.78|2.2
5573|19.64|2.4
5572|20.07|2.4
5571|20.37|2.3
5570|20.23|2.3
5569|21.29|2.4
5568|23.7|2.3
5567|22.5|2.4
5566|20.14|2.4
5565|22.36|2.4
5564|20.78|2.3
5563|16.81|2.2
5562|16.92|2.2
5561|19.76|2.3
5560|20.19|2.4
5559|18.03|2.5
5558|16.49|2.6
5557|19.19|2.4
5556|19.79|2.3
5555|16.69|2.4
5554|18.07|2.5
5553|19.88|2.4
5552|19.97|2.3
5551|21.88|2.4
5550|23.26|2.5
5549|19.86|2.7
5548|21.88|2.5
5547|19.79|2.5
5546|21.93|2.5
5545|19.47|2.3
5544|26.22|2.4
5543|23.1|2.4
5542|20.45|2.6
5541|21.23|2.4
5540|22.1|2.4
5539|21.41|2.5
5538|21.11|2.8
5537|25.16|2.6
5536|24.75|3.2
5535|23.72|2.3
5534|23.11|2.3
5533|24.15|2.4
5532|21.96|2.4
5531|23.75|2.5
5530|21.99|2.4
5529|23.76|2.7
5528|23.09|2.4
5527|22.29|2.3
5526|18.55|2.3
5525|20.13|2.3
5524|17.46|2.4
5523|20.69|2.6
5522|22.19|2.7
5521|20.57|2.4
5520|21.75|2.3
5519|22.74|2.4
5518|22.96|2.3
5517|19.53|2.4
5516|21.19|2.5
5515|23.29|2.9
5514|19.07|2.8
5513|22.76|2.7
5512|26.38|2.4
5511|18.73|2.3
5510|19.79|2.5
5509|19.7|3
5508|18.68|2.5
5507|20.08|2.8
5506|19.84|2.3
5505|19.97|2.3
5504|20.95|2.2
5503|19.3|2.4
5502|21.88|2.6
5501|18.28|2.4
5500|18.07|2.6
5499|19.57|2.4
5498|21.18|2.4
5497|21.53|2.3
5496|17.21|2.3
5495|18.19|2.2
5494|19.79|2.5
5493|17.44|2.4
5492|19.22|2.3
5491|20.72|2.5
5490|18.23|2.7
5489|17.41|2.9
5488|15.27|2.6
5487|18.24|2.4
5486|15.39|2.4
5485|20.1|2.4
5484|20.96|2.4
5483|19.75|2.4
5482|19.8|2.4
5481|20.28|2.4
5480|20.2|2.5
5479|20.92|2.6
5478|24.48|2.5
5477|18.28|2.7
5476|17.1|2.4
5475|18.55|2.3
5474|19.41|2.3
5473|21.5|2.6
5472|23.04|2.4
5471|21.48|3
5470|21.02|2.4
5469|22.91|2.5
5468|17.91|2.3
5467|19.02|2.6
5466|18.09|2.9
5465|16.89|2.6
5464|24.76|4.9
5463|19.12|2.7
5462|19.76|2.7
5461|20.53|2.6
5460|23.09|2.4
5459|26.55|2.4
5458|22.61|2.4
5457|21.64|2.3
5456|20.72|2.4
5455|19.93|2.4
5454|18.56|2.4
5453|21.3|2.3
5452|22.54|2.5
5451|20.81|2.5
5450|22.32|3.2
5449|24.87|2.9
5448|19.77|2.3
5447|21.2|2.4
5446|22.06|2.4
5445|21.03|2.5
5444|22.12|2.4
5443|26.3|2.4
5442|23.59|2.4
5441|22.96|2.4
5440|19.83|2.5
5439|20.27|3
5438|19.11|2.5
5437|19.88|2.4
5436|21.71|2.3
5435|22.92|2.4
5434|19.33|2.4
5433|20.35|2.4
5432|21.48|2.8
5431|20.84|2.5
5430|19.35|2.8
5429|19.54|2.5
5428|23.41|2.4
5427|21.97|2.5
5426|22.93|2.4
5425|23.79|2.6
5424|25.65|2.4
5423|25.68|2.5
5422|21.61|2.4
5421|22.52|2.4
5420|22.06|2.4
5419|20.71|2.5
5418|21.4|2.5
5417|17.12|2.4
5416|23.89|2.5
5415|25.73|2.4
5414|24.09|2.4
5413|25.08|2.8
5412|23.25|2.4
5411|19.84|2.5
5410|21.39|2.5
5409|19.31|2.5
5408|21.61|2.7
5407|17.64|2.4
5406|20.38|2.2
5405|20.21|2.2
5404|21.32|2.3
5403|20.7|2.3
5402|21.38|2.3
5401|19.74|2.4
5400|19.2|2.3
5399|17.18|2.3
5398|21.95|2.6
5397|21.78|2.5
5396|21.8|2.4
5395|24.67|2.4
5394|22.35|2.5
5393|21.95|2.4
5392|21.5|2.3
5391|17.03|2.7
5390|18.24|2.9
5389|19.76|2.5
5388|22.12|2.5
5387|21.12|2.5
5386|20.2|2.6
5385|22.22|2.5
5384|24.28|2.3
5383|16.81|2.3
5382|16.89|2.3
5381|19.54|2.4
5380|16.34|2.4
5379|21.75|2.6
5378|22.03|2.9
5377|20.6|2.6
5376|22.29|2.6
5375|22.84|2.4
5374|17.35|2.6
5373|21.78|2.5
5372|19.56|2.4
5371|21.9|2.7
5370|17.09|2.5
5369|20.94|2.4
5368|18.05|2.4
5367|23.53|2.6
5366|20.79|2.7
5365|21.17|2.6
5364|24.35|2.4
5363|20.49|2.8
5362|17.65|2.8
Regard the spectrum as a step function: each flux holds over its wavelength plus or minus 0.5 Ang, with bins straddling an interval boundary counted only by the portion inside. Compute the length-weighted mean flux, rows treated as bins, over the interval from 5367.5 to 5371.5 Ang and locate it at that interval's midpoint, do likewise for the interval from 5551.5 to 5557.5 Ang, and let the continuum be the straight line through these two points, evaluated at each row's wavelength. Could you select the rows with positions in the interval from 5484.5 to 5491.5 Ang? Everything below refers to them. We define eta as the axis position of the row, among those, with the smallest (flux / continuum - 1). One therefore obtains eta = 5488 Ang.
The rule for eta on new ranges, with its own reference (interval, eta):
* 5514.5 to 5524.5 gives 5524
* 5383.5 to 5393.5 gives 5391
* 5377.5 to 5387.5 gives 5380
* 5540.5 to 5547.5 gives 5545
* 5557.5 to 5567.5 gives 5558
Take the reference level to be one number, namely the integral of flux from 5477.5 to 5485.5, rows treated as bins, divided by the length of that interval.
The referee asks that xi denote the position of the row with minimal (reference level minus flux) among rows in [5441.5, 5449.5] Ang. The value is 5443 Ang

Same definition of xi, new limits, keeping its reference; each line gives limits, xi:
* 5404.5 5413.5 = 5413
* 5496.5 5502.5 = 5502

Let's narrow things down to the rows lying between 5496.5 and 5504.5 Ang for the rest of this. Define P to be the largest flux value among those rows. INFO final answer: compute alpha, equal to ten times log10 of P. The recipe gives 13.4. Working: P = 21.88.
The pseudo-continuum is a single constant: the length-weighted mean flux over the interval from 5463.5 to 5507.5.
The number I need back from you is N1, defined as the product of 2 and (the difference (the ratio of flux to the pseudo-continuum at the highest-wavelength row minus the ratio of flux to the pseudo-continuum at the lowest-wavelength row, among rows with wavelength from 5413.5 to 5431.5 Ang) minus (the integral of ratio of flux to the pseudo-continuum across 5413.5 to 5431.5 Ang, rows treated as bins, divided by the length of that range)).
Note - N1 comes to -2.61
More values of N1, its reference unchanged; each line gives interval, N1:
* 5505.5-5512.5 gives -1.42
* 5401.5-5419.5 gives -2.25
